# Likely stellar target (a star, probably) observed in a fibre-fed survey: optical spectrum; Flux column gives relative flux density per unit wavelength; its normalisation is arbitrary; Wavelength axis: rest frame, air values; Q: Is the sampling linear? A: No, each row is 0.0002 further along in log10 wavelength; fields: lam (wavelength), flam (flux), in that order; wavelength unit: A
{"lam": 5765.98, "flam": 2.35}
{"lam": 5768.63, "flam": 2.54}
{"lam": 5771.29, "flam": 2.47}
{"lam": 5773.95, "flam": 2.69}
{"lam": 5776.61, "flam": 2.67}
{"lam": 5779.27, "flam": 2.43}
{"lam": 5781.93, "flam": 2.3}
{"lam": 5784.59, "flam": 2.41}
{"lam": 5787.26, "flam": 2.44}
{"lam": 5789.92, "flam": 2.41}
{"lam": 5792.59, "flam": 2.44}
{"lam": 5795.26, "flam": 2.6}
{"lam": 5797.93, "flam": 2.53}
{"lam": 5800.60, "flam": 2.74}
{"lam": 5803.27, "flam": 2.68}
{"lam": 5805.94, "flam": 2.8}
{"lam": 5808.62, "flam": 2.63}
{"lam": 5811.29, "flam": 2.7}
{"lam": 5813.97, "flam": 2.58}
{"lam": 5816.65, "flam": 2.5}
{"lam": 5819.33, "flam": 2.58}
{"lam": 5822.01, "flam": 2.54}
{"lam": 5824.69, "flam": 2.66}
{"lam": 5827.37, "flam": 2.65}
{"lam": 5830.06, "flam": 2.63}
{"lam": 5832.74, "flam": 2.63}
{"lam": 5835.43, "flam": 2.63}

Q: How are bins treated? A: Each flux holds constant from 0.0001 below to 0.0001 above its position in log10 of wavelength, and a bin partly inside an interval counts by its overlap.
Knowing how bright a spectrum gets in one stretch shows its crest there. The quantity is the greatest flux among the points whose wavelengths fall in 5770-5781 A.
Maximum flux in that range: 2.69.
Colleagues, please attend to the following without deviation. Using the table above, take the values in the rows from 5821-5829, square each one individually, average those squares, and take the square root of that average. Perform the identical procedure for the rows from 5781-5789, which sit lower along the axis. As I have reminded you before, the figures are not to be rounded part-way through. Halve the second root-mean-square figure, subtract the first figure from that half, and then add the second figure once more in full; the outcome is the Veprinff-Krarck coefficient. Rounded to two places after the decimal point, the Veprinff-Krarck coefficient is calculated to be 0.96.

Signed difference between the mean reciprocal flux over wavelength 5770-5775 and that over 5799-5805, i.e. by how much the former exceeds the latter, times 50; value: 0.96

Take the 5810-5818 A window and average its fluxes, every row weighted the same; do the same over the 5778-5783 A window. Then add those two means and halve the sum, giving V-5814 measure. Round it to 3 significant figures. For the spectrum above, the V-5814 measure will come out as 2.48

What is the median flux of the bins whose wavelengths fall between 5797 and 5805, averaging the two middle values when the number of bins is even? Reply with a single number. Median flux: 2.68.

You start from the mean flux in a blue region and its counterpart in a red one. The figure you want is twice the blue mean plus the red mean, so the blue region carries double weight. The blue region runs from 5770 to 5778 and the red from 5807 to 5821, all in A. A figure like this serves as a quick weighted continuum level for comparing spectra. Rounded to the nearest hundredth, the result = 7.82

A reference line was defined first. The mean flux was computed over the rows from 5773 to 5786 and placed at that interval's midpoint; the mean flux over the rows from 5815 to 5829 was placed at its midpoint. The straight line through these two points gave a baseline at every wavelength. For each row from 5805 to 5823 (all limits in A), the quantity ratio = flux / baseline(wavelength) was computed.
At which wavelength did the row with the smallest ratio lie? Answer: 5816.65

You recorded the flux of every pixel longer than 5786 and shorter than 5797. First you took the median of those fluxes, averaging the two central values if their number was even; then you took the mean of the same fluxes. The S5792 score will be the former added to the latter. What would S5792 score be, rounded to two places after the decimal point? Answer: 4.91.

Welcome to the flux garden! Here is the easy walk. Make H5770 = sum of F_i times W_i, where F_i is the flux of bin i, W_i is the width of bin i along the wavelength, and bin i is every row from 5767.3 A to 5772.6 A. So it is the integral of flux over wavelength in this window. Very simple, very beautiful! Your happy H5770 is 13.3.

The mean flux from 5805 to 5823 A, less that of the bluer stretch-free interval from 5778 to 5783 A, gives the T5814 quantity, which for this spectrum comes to 0.25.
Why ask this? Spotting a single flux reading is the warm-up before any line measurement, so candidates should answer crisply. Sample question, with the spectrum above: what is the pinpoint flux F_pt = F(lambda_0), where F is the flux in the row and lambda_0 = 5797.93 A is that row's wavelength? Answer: 2.53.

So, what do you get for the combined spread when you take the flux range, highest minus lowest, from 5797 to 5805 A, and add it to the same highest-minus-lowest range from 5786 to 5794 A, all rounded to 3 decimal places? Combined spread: 0.240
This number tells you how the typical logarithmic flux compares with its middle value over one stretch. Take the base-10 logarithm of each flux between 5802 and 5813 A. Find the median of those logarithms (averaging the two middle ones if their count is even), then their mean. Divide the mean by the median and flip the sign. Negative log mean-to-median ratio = -1.00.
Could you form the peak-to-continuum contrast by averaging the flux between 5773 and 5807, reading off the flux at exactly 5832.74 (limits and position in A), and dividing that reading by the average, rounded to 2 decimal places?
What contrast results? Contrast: 1.03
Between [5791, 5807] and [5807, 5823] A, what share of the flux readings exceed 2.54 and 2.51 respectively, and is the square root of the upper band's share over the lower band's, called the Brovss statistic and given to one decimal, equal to 1.1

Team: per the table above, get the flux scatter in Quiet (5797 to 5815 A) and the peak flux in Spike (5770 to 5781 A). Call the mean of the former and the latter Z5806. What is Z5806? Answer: 1.39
